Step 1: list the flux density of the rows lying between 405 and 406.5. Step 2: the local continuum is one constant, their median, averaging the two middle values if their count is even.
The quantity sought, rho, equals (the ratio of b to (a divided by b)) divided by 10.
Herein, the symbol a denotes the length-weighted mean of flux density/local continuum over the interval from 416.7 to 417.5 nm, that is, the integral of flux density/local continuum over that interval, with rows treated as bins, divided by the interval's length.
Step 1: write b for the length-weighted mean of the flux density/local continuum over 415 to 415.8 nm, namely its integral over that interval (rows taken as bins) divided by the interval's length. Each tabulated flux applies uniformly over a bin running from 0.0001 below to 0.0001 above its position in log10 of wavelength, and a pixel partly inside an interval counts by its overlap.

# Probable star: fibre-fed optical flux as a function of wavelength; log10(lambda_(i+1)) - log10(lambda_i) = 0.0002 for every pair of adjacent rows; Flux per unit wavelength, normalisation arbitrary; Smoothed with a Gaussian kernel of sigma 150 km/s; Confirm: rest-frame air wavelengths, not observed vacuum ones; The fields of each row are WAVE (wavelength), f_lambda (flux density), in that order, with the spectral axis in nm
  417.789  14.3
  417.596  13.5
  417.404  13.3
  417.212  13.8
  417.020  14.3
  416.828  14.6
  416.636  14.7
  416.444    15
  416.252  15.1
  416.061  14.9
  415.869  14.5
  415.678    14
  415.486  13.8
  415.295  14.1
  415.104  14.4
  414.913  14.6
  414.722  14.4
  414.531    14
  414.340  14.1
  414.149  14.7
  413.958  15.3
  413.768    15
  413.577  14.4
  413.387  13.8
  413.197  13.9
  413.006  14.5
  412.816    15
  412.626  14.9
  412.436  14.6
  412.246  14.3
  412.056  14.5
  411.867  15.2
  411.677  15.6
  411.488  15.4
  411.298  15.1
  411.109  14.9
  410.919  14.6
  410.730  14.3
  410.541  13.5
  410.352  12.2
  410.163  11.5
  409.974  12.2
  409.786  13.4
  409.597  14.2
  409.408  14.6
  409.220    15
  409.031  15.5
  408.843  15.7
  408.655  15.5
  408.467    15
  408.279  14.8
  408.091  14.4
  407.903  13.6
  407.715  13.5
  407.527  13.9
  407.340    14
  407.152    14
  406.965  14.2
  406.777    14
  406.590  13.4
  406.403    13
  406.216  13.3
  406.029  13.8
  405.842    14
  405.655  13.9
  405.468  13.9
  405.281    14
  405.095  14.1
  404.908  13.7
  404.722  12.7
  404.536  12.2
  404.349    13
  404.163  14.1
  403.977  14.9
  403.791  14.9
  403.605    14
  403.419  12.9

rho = 0.102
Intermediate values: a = 1.01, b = 1.01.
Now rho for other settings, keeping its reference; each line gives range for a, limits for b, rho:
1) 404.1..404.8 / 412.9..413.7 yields 0.112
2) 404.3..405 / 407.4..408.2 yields 0.107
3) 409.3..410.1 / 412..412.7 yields 0.113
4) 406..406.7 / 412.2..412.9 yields 0.117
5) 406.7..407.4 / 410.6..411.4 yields 0.110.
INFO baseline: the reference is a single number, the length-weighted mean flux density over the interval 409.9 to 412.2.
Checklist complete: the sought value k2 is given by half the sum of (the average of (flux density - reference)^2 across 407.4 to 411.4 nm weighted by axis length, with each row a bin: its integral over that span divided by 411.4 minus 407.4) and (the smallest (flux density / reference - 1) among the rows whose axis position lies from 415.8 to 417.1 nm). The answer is 0.63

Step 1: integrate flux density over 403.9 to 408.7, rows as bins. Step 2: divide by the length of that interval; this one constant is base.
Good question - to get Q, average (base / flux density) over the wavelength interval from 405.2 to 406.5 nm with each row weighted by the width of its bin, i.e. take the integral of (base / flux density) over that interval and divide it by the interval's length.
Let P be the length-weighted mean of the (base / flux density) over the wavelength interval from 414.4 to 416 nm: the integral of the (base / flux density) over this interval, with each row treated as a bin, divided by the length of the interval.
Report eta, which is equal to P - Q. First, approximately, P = 0.974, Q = 1.01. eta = -0.04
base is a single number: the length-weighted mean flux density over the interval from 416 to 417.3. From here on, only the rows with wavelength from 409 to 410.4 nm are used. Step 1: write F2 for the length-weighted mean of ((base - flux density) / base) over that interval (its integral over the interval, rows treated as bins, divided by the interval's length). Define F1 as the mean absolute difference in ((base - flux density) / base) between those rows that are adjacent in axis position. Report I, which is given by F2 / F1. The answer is 1.6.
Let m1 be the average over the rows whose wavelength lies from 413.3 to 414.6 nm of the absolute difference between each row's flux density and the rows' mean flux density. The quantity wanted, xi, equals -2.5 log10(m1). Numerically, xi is 0.9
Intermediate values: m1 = 0.45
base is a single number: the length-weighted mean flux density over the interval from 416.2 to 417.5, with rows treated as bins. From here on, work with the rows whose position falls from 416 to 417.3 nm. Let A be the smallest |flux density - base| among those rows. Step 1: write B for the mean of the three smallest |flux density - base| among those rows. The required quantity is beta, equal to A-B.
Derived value -0.13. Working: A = 0.07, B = 0.2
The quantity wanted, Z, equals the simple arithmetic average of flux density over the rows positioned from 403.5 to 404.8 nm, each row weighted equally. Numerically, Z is 13.7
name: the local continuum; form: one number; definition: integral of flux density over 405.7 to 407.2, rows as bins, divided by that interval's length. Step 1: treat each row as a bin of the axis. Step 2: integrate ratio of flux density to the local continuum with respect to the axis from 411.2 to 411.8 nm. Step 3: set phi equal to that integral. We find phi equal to 0.67 nm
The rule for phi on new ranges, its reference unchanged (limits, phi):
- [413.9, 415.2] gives 1.37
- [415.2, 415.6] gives 0.41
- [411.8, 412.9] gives 1.18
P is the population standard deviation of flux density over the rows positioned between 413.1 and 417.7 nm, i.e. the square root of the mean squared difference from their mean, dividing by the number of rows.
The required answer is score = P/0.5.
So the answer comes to 1.0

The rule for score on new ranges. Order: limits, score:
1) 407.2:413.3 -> 2.0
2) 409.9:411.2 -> 2.5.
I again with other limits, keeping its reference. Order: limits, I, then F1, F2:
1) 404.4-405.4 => 2.6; 0.034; 0.088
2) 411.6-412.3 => -0.7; 0.030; -0.020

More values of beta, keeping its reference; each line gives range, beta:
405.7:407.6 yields -0.13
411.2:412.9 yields -0.07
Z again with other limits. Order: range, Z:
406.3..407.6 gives 13.8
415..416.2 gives 14.3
